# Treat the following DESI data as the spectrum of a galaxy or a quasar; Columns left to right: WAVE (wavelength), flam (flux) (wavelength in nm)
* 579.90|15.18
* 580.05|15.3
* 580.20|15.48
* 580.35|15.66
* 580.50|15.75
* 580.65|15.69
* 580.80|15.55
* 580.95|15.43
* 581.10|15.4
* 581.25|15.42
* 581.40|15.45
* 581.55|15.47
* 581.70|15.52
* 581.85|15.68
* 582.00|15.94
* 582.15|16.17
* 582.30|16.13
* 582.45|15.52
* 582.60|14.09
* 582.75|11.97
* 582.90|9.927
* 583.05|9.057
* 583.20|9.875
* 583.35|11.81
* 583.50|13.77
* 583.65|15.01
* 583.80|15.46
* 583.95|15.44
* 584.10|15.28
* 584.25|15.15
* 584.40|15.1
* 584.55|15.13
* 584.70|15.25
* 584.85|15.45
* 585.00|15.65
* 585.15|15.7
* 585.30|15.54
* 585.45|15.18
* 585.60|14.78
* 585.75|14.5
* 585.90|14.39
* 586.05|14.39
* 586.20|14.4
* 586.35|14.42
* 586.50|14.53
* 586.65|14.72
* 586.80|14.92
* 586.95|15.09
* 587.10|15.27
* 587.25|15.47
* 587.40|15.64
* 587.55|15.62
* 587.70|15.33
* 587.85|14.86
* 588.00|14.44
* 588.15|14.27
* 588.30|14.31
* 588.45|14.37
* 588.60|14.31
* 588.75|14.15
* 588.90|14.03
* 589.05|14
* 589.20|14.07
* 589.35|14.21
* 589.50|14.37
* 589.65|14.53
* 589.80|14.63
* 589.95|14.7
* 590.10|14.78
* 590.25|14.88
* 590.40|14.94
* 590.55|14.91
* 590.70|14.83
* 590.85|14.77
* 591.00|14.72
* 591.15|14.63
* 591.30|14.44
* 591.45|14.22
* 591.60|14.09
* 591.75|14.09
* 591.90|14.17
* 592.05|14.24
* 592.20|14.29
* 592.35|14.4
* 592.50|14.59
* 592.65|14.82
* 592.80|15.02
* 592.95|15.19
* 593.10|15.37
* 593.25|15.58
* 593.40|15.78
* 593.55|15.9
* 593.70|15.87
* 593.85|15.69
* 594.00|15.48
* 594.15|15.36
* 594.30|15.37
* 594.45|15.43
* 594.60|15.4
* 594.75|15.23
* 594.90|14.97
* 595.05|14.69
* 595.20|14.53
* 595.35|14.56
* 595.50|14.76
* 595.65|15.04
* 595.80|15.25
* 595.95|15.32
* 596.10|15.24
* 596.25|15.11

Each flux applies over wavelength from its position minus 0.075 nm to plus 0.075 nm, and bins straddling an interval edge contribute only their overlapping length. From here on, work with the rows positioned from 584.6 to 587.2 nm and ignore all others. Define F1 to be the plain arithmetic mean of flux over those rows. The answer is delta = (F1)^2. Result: 224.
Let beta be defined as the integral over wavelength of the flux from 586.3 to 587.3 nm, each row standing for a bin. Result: 15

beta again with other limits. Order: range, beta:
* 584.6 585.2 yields 9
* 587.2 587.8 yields 9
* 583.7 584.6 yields 14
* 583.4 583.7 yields 4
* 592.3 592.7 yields 6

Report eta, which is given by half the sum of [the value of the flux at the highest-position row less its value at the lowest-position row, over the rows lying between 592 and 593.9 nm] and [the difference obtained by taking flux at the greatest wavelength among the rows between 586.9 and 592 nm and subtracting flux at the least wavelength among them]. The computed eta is 0.3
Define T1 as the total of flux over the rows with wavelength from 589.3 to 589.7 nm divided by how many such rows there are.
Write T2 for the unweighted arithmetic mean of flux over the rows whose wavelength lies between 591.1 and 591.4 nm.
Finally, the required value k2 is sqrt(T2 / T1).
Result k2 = 1.01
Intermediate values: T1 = 14.4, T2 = 14.5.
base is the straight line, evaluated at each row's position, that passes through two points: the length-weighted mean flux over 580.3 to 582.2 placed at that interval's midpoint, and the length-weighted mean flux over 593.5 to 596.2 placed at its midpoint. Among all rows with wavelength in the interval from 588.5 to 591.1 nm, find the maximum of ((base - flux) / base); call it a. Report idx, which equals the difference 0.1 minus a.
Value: 0.01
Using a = 0.090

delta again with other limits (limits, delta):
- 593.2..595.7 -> 233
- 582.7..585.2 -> 191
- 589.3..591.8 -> 212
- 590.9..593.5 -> 216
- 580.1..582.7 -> 242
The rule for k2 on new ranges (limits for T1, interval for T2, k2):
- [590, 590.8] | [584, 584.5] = 1.01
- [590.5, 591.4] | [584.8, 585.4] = 1.03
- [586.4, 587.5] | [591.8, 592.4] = 0.97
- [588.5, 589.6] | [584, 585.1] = 1.04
